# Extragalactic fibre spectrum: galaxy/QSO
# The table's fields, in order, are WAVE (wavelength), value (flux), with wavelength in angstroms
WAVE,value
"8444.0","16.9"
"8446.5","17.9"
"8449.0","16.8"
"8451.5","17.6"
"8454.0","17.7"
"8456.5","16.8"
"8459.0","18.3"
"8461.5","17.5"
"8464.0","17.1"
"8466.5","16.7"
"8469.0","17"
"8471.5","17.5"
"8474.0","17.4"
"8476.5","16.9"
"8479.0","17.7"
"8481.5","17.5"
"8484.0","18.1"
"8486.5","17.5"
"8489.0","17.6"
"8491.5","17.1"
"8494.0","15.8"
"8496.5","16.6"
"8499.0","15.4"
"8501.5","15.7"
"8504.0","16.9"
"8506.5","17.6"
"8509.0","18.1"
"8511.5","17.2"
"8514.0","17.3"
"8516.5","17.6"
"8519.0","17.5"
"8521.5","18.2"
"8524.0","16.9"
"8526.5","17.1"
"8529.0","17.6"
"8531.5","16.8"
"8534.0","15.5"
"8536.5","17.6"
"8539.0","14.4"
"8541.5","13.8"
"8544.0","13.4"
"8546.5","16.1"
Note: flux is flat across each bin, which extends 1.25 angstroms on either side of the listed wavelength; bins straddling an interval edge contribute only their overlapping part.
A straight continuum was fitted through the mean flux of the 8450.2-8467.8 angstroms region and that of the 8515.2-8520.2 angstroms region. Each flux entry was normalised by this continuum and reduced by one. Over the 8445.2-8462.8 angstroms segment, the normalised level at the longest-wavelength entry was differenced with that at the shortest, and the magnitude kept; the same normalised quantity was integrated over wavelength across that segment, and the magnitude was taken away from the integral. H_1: 0.12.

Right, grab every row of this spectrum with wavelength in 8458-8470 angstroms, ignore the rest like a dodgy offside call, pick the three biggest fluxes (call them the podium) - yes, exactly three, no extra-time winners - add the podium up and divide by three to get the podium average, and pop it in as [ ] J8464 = 17.6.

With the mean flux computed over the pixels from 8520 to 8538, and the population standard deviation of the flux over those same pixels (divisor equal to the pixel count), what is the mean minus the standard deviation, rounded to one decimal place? 16.3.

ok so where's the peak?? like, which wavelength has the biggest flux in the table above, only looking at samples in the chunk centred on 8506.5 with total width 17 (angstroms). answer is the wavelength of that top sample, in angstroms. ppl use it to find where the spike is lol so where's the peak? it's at 8509.0 angstroms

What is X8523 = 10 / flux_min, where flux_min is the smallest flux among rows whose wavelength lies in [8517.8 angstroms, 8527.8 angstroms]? 0.592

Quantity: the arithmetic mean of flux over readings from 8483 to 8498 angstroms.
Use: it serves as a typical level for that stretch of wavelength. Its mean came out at 17.1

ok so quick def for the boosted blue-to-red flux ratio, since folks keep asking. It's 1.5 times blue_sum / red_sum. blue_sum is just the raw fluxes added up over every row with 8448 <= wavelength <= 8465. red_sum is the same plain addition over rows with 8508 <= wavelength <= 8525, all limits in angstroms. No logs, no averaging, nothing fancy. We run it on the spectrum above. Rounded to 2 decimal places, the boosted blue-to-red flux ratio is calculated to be 1.49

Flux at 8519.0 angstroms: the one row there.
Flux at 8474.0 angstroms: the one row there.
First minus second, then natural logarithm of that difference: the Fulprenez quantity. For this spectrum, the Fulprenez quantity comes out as -2.3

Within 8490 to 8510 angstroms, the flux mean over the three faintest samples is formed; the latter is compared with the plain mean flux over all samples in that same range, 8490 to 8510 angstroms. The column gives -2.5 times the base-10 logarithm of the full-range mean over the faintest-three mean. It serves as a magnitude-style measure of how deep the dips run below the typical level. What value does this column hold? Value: -0.07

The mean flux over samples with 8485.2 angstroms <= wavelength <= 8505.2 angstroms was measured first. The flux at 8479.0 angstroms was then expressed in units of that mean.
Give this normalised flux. 1.07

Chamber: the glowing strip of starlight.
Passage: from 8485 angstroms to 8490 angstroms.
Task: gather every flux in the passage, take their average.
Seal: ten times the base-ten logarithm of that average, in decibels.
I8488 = 12.4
